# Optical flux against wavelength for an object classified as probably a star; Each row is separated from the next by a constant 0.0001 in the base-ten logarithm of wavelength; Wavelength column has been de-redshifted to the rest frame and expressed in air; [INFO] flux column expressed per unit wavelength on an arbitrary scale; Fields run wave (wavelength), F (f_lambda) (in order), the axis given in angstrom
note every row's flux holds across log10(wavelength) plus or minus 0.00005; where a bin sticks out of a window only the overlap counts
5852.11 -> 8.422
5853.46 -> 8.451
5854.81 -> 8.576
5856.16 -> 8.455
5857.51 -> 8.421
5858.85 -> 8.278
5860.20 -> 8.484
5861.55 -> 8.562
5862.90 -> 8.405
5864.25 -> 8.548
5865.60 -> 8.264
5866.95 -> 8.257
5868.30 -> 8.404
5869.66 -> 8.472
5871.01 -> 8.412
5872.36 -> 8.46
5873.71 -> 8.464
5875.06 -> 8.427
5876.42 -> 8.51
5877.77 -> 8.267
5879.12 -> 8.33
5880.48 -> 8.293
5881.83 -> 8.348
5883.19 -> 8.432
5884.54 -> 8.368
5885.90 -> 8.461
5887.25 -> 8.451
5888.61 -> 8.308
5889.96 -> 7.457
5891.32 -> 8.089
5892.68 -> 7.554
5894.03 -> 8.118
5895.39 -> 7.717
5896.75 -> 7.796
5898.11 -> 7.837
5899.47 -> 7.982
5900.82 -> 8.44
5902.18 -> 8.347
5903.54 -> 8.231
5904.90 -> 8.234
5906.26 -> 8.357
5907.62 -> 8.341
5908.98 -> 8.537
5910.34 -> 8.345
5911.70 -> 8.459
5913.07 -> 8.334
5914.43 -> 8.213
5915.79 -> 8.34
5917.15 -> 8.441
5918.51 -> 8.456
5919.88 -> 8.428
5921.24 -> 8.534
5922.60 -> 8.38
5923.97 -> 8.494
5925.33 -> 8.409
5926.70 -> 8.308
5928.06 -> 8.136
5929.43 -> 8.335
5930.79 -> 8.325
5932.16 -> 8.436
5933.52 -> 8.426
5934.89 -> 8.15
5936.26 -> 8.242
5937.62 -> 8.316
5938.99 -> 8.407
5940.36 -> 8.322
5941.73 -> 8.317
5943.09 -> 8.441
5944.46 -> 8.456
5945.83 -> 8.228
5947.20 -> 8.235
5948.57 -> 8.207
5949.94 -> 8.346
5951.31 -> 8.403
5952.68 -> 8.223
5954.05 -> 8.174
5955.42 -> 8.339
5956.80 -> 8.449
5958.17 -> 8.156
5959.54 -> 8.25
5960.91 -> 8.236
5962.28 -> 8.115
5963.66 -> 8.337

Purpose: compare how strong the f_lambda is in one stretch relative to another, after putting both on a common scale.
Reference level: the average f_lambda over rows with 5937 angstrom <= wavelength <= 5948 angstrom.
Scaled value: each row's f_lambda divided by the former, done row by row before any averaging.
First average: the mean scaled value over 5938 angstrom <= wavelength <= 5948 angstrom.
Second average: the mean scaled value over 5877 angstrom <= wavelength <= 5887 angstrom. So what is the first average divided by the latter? 1.00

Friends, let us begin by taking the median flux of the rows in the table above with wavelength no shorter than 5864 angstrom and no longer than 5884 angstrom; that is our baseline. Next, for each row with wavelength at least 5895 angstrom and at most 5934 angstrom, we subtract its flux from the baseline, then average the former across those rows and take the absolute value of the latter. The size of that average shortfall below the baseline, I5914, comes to 0.11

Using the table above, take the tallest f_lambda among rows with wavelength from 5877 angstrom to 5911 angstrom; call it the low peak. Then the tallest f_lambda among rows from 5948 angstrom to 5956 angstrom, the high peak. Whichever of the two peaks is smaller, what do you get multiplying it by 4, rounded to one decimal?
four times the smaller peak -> 33.6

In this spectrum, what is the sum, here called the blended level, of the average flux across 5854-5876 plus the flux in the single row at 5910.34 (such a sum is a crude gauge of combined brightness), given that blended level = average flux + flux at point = 16.78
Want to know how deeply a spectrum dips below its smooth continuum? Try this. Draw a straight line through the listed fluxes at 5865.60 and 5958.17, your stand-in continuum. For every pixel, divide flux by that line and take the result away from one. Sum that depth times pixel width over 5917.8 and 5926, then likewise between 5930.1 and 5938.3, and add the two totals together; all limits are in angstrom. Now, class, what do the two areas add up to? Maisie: -0.38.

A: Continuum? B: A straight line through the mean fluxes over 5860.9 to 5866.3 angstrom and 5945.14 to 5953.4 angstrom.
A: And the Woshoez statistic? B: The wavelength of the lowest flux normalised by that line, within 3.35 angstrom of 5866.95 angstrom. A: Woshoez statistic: 5866.95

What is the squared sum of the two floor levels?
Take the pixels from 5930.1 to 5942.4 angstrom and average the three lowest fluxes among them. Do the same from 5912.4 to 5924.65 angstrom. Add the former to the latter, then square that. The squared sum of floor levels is 273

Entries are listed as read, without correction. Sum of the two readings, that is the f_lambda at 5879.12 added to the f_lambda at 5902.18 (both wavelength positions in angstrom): 16.7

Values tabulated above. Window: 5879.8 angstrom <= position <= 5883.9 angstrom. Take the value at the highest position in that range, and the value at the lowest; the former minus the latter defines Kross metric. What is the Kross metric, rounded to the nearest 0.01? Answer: 0.14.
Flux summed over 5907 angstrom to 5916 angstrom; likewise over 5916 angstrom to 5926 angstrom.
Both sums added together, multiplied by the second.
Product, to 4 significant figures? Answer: 6962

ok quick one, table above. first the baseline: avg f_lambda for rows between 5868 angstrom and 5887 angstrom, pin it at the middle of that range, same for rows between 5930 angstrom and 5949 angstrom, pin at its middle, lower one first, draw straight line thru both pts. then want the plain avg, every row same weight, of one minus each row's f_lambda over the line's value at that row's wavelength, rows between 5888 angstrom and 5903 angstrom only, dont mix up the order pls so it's 0.049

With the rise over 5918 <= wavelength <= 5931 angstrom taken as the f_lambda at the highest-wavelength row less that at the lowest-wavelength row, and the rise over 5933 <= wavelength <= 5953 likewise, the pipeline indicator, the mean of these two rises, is -0.167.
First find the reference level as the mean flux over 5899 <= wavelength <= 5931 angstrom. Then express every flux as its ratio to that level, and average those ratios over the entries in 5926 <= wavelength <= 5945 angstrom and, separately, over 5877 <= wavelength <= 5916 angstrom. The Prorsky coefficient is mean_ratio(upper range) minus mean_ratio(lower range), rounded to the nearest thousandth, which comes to 0.015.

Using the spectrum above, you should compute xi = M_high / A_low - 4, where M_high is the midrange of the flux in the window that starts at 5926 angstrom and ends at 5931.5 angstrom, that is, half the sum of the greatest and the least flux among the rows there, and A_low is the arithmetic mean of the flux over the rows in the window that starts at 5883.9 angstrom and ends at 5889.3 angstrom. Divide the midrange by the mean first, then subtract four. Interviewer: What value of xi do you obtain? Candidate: -3.02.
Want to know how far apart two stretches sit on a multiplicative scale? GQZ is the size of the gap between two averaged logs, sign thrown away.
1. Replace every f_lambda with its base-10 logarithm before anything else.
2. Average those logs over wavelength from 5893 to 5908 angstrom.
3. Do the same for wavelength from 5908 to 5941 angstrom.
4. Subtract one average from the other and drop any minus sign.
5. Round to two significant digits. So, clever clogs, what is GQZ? 0.013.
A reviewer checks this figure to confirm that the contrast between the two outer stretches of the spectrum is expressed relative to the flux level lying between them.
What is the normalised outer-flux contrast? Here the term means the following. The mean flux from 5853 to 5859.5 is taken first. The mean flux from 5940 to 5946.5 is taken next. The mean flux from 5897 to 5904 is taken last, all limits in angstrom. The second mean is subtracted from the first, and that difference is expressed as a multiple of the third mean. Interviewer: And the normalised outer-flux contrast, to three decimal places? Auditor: 0.010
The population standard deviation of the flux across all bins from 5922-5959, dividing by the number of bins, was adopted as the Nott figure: 0.10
